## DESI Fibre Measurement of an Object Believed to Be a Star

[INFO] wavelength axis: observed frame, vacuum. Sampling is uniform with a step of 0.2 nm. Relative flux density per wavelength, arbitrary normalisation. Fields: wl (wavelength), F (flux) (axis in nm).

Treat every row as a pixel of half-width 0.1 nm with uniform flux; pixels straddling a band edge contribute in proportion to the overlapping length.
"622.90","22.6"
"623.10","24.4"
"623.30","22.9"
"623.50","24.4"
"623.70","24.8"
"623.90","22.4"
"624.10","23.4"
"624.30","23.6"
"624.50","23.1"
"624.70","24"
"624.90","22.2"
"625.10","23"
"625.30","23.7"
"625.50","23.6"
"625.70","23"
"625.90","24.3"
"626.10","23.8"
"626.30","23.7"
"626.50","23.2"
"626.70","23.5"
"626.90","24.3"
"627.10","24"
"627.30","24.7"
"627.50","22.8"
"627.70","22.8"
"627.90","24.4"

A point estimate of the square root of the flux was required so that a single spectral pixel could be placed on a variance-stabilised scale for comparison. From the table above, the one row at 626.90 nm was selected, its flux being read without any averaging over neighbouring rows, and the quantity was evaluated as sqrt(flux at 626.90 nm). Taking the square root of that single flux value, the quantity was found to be 4.93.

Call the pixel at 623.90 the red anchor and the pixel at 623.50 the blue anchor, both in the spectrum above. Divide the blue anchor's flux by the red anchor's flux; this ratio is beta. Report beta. 1.09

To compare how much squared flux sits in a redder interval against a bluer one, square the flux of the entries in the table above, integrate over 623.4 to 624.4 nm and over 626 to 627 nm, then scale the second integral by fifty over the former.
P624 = 49.9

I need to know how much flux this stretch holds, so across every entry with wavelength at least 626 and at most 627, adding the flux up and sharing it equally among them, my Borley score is 23.7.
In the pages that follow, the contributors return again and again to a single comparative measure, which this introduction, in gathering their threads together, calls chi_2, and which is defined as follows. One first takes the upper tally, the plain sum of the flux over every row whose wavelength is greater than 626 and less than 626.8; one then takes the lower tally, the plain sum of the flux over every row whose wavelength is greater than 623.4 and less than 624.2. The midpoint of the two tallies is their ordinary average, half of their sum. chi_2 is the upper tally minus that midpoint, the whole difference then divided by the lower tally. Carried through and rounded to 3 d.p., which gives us -0.004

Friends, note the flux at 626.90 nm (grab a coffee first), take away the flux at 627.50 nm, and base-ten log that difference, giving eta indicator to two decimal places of 0.18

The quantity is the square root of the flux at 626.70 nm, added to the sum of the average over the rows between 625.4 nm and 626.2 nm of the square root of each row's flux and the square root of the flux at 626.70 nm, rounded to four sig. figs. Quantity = 14.56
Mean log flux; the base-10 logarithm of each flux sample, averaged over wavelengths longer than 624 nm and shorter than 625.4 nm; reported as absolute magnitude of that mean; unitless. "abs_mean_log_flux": 1.367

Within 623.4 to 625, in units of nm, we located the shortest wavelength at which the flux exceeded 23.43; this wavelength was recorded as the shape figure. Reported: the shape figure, 623.50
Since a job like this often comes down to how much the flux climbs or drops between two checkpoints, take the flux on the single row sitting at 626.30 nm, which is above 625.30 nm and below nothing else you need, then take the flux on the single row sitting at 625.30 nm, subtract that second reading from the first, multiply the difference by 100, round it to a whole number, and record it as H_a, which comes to 0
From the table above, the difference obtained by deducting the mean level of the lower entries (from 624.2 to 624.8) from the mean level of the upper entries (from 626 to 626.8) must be 0.0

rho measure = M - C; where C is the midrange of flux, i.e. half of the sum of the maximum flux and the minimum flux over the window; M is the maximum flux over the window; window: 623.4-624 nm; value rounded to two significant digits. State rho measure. 1.2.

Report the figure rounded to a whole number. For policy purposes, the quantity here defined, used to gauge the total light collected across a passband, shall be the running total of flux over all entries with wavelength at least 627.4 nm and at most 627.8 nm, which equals 46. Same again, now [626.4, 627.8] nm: 165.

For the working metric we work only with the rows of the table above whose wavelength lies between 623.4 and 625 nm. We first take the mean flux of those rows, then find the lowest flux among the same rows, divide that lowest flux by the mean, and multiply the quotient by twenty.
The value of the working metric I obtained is 18.9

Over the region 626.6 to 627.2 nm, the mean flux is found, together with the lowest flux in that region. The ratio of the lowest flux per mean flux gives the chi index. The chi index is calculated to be 0.982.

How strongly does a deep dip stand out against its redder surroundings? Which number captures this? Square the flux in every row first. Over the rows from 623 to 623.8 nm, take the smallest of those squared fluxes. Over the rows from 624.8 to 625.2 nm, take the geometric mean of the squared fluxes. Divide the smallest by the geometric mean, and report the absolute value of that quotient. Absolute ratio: 1.027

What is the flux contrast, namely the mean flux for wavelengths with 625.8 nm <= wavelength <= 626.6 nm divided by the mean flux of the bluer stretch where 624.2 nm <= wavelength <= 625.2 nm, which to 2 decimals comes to 1.02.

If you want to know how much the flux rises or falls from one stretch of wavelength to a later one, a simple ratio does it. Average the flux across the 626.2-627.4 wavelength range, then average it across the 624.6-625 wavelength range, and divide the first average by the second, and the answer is 1.03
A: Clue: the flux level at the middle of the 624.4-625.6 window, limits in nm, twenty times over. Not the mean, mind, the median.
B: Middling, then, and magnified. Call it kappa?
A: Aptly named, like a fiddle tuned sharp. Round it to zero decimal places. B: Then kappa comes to 467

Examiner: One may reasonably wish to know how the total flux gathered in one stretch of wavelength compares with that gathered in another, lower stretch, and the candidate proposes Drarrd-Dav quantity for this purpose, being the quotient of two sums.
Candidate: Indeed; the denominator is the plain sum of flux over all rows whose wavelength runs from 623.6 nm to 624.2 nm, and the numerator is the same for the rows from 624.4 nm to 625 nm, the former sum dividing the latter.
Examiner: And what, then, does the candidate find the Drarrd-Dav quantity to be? 0.98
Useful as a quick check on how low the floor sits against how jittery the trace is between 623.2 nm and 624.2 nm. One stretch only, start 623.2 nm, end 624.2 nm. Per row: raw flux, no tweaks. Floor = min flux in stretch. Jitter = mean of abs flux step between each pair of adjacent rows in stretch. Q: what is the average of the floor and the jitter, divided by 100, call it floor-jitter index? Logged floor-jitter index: 0.119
